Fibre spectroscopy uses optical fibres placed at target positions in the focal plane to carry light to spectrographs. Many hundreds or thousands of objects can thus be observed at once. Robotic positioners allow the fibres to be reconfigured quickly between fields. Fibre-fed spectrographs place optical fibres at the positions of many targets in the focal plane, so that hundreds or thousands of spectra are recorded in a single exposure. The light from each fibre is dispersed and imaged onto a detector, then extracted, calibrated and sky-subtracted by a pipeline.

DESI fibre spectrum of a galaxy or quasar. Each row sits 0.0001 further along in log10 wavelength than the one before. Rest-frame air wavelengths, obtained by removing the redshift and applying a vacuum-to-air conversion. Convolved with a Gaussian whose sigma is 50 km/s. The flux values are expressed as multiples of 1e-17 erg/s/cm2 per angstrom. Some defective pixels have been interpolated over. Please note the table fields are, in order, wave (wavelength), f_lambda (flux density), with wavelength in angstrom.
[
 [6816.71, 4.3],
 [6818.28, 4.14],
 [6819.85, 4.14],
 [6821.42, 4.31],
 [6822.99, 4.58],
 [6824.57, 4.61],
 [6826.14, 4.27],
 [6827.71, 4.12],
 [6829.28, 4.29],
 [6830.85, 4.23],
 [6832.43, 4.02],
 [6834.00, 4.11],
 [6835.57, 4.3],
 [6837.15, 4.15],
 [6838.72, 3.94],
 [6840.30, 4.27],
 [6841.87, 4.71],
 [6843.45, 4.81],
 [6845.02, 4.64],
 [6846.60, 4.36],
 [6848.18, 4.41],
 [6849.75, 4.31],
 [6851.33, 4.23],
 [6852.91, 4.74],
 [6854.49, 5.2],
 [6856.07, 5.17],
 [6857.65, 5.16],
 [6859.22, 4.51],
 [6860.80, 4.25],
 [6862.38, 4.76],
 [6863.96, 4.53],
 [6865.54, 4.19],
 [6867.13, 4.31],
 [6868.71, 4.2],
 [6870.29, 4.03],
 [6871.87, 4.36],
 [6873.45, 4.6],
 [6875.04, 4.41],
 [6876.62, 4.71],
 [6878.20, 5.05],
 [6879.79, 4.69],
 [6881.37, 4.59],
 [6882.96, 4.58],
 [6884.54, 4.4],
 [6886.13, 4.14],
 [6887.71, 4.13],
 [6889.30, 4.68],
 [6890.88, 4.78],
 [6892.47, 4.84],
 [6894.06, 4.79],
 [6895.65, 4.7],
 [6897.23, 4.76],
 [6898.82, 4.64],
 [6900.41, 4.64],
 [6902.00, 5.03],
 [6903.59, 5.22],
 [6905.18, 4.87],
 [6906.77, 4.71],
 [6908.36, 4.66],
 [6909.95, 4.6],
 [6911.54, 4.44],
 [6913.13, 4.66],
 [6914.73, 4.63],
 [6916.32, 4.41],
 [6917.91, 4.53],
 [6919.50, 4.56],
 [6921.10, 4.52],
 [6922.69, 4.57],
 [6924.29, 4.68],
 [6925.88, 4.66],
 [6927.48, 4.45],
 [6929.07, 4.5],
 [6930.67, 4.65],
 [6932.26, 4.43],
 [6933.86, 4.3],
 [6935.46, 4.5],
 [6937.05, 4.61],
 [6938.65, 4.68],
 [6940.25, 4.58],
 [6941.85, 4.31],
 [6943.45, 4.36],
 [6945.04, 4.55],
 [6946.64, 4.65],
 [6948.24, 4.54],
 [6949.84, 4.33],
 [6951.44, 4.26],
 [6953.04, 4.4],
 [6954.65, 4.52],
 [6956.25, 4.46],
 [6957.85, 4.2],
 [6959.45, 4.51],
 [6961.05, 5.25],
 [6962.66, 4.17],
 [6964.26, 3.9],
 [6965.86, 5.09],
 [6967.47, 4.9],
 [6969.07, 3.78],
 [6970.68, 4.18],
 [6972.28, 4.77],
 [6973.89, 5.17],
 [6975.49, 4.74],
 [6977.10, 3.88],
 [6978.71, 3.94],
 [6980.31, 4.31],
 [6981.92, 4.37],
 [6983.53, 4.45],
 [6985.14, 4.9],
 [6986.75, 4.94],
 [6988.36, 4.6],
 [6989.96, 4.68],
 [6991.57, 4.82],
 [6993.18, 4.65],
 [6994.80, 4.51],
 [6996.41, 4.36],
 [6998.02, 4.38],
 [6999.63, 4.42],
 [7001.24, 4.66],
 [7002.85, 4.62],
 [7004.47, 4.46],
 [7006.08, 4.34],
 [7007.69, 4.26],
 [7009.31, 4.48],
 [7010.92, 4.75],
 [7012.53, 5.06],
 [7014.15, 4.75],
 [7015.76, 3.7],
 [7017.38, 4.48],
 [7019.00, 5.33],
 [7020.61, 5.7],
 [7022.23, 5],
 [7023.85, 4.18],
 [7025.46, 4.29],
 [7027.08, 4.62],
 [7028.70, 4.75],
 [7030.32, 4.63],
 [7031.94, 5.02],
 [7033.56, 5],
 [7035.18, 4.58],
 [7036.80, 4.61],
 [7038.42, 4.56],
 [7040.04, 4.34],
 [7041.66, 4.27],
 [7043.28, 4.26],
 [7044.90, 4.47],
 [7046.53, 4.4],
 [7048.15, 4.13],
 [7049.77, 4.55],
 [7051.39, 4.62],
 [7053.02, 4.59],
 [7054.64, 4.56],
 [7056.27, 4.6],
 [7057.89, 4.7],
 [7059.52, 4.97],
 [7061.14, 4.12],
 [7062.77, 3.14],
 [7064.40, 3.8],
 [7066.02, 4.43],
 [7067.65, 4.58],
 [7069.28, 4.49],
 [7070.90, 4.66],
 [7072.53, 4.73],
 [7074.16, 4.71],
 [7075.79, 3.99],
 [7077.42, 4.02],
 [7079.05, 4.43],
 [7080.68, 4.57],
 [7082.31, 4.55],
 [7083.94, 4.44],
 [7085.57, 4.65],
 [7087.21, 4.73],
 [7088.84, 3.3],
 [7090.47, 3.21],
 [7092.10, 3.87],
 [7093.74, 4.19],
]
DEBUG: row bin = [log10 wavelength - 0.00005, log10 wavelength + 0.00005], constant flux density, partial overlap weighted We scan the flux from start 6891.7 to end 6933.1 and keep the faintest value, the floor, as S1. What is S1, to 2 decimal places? 4.41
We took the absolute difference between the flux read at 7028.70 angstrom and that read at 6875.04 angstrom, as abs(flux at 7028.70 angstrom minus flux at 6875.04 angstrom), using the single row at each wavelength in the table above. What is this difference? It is 0.34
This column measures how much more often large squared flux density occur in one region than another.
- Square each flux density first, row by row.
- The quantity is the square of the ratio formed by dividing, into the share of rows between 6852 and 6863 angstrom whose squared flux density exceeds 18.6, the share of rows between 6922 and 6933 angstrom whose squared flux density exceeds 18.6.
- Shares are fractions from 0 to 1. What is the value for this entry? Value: 0.73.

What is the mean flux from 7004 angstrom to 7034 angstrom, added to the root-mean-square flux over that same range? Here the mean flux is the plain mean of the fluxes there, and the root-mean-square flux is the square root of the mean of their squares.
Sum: 9.37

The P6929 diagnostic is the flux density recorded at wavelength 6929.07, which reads 4.5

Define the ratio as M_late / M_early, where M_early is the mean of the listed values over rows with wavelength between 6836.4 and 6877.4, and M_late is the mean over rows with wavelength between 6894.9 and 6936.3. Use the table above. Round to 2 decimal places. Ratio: 1.03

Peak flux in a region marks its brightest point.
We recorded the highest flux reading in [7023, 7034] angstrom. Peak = 5.02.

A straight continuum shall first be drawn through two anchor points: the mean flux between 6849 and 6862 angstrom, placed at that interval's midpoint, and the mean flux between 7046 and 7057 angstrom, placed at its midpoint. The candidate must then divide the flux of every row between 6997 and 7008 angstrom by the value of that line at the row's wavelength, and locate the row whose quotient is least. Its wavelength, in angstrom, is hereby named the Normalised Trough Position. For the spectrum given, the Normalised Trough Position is 7007.69 angstrom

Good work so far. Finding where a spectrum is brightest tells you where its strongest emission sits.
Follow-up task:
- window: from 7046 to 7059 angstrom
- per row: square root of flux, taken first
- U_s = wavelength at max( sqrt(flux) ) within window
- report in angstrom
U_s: 7057.89 angstrom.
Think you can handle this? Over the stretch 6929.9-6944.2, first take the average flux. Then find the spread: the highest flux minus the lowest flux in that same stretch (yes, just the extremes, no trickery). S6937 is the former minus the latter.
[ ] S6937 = 4.11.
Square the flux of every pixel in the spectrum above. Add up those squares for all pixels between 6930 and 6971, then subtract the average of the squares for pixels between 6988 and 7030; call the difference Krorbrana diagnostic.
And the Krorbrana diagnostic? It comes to 500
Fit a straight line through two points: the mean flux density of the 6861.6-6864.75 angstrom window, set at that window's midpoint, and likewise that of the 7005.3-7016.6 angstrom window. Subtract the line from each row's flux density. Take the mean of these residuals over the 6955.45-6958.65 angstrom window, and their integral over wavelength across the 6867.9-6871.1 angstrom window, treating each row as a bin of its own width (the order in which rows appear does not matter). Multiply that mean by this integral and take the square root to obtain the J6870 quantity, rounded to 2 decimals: 0.59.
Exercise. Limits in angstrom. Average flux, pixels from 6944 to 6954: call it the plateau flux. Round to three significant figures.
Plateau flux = 4.45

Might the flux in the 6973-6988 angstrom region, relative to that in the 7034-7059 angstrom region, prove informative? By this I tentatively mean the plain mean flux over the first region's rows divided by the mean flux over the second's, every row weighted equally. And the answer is 1.01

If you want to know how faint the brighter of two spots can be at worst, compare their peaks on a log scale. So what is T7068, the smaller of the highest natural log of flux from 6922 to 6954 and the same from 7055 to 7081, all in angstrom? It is 1.54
